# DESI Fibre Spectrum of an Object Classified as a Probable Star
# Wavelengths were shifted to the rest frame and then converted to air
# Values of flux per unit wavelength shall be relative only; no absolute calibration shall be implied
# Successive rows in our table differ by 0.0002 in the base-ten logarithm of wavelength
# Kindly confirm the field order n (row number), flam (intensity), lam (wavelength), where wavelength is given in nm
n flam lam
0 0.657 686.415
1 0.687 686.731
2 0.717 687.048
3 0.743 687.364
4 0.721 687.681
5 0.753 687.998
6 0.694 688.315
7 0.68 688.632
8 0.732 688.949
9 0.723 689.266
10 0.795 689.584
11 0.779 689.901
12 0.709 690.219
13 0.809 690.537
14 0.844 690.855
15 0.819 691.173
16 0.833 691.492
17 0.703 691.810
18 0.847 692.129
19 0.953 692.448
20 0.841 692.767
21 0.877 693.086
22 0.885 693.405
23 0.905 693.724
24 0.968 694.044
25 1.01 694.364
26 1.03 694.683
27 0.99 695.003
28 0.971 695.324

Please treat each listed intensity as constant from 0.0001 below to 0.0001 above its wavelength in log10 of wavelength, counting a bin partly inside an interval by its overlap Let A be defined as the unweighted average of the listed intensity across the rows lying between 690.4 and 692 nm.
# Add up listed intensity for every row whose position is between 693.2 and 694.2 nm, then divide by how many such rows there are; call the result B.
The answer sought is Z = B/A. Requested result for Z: 1.15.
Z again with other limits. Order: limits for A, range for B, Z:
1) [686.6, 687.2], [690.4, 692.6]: 1.18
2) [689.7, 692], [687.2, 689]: 0.92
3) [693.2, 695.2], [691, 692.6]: 0.86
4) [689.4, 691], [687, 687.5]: 0.93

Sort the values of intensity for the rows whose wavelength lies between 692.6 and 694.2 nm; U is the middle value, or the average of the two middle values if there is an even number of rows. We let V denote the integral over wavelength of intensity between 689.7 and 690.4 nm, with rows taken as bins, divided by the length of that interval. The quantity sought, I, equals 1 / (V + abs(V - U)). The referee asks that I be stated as 1.13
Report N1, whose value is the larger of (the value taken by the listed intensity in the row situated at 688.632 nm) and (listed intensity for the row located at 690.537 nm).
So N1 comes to 0.81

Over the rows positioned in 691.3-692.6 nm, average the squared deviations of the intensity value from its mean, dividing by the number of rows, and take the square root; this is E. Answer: 0.089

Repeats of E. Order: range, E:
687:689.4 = 0.023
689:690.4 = 0.036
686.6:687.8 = 0.020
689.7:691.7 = 0.045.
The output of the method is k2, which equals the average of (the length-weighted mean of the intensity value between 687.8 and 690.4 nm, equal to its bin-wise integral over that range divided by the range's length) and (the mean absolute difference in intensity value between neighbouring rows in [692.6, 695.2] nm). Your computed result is 0.38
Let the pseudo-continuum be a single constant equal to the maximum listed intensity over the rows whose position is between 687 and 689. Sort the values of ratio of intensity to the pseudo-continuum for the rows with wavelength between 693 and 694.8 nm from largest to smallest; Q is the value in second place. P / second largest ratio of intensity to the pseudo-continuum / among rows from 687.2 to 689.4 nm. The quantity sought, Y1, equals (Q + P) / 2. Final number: 1.16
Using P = 0.99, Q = 1.34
